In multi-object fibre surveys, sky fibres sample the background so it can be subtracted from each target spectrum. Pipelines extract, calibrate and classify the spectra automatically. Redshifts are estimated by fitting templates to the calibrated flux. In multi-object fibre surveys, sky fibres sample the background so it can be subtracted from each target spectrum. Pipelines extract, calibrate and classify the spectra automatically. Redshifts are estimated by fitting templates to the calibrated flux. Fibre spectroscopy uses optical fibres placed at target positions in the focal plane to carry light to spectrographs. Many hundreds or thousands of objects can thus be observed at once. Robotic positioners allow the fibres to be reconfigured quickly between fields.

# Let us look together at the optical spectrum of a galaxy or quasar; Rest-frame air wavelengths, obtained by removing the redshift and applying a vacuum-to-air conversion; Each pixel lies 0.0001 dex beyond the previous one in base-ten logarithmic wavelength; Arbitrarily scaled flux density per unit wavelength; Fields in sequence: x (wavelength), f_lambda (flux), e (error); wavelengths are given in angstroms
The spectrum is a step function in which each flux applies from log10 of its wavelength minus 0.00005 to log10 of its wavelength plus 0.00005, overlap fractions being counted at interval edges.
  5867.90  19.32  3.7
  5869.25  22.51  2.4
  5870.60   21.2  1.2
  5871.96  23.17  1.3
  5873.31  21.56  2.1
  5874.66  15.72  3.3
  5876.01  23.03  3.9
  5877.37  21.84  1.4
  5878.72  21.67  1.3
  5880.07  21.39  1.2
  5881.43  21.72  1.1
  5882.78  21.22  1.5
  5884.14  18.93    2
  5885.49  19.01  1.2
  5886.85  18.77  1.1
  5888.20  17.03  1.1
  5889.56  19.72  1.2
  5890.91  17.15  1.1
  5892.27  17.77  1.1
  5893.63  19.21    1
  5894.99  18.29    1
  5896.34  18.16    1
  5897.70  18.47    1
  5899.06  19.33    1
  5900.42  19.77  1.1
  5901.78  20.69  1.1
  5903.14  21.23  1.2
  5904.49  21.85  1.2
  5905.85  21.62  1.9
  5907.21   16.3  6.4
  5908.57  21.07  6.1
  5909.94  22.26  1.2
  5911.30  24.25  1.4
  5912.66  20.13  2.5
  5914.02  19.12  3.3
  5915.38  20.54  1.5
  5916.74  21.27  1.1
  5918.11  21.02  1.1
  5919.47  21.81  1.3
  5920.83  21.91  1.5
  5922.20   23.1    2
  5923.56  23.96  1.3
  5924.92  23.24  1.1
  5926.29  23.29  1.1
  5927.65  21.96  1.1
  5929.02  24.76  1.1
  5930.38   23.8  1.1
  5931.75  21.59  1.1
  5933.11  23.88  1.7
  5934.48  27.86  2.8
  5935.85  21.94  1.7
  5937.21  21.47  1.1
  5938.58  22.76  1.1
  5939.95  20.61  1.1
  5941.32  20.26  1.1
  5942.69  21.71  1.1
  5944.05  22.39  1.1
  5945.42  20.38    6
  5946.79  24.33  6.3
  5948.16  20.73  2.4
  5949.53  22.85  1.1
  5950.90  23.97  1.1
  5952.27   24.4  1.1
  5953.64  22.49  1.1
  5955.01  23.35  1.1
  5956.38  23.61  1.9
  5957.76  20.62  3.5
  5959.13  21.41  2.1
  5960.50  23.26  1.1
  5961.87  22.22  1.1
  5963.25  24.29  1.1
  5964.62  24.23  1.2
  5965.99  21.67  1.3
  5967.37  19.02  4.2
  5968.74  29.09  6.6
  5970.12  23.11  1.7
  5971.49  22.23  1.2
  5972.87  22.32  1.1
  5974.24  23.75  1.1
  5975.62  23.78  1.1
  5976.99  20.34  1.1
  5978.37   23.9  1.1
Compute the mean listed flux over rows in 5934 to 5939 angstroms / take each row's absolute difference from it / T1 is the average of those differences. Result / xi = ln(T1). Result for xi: 0.8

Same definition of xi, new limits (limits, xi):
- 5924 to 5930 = -0.3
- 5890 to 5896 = -0.4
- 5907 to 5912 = 0.8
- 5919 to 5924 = -0.2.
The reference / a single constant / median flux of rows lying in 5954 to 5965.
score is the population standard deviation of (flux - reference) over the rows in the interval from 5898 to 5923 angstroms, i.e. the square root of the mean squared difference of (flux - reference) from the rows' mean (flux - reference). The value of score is 1.67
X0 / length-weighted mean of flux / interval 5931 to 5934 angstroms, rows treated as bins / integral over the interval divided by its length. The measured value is 23.1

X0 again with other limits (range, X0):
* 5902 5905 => 21.5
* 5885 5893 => 18.2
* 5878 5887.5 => 20.4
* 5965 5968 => 20.7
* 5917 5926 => 22.5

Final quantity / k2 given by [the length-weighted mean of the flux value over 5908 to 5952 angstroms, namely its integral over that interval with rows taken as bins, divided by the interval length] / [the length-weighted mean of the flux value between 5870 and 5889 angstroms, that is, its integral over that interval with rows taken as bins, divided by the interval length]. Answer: 1.09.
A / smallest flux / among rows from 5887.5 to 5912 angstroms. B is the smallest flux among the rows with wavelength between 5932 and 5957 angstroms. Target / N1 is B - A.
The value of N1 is 4.0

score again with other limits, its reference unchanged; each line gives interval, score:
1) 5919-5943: 1.71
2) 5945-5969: 2.16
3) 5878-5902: 1.44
